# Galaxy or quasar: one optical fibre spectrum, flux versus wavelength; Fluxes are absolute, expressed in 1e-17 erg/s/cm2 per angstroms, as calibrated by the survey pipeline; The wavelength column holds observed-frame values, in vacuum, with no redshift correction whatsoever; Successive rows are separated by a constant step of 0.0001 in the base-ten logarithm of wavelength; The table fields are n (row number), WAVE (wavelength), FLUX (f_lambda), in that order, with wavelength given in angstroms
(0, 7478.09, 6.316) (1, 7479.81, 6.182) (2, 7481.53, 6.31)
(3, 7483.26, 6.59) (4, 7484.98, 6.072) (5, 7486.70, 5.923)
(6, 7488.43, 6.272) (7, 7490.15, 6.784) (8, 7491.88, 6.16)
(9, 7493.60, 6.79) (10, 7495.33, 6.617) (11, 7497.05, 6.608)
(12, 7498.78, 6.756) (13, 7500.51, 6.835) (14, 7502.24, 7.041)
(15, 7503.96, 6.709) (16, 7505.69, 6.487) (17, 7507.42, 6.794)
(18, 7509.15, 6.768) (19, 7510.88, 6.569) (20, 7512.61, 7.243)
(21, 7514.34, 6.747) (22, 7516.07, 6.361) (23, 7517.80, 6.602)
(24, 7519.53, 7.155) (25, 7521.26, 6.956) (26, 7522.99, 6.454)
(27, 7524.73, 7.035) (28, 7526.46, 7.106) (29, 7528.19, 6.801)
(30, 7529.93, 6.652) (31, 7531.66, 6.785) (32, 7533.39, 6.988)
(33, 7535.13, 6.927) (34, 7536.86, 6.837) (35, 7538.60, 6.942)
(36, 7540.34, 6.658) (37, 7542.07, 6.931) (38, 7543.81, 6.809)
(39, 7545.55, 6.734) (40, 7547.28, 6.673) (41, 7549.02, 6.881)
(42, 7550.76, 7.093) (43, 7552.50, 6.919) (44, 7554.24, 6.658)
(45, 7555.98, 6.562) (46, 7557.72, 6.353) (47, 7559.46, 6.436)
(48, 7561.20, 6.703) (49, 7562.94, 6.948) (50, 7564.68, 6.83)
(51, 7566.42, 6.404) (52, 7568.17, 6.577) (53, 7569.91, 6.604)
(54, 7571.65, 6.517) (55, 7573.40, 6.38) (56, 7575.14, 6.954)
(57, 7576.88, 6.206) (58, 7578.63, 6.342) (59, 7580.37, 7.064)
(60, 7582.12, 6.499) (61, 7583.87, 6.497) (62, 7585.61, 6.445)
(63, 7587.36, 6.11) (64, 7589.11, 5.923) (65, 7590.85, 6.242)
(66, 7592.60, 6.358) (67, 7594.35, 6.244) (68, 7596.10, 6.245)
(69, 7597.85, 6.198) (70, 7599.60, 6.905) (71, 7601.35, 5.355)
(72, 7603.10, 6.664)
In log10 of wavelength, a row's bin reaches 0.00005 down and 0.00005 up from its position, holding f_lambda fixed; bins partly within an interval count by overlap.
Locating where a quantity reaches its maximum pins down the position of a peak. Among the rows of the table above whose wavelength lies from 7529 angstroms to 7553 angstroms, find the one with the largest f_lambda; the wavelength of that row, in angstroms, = 7550.76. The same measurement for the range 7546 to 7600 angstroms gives 7550.76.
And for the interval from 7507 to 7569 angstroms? 7512.61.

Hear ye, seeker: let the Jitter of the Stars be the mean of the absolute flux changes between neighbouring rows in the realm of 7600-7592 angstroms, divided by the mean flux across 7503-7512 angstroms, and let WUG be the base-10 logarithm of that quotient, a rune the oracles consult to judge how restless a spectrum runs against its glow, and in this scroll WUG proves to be -1.49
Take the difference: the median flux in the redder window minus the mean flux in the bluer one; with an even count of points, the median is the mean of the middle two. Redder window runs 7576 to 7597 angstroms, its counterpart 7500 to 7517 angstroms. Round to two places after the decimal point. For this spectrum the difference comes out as -0.46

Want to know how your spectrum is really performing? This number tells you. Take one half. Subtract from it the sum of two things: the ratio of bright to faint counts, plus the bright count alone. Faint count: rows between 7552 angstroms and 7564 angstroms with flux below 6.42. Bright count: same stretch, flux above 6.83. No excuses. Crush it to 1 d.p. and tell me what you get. -3.5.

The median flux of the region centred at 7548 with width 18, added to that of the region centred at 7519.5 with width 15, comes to 13.73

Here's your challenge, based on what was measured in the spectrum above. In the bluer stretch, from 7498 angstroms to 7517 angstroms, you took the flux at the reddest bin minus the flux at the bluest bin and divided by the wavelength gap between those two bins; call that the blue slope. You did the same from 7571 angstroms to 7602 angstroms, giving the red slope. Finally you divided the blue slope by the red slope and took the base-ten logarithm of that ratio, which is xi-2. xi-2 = -0.2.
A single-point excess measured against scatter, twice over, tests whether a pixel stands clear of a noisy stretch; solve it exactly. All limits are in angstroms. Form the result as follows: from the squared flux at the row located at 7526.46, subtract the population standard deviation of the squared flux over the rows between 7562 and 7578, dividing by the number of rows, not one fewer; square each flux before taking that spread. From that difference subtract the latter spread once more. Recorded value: 44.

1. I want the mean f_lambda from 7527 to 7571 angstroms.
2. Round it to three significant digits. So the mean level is 6.75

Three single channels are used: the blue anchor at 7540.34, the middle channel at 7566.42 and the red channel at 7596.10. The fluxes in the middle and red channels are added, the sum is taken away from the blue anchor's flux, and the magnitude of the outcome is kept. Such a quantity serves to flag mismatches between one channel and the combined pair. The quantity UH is 5.99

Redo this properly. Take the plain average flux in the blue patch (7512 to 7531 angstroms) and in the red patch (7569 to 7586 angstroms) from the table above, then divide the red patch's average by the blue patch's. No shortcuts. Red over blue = 0.96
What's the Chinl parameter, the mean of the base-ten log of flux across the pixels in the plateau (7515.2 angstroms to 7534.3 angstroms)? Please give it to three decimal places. 0.833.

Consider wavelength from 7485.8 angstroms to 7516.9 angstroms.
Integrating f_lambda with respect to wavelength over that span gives 206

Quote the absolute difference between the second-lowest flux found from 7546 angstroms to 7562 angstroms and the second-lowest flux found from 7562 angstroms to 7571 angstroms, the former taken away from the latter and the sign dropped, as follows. 0.14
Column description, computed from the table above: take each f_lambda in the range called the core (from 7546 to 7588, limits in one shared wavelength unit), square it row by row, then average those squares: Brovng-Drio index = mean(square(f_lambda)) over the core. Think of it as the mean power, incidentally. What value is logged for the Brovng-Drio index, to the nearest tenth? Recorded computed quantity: 43.8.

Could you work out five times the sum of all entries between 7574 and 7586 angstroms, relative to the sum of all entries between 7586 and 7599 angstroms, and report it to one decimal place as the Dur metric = 5.3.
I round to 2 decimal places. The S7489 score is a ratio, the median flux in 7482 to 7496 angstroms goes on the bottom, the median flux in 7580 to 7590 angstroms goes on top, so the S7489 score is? 1.01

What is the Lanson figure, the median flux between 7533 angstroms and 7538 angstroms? 6.93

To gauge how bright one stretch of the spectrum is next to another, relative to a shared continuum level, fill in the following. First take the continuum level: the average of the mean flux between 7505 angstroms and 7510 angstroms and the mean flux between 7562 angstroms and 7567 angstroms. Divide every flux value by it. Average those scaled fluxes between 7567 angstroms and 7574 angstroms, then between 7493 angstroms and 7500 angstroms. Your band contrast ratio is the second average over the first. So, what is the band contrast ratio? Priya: 1.03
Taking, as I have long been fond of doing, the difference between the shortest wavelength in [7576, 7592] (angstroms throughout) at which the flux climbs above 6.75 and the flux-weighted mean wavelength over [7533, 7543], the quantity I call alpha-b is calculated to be 42.7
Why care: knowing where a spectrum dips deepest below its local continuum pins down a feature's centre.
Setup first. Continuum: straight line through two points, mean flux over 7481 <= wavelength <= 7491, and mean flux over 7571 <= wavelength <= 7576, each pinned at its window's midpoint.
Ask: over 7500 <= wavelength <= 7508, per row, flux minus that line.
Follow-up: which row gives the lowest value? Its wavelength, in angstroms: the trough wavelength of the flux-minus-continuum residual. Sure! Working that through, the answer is 7505.69 angstroms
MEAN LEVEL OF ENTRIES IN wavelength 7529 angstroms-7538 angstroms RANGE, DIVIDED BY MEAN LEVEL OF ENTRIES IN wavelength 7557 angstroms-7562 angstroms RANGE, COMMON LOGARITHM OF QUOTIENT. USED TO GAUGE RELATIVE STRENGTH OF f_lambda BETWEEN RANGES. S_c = 0.022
